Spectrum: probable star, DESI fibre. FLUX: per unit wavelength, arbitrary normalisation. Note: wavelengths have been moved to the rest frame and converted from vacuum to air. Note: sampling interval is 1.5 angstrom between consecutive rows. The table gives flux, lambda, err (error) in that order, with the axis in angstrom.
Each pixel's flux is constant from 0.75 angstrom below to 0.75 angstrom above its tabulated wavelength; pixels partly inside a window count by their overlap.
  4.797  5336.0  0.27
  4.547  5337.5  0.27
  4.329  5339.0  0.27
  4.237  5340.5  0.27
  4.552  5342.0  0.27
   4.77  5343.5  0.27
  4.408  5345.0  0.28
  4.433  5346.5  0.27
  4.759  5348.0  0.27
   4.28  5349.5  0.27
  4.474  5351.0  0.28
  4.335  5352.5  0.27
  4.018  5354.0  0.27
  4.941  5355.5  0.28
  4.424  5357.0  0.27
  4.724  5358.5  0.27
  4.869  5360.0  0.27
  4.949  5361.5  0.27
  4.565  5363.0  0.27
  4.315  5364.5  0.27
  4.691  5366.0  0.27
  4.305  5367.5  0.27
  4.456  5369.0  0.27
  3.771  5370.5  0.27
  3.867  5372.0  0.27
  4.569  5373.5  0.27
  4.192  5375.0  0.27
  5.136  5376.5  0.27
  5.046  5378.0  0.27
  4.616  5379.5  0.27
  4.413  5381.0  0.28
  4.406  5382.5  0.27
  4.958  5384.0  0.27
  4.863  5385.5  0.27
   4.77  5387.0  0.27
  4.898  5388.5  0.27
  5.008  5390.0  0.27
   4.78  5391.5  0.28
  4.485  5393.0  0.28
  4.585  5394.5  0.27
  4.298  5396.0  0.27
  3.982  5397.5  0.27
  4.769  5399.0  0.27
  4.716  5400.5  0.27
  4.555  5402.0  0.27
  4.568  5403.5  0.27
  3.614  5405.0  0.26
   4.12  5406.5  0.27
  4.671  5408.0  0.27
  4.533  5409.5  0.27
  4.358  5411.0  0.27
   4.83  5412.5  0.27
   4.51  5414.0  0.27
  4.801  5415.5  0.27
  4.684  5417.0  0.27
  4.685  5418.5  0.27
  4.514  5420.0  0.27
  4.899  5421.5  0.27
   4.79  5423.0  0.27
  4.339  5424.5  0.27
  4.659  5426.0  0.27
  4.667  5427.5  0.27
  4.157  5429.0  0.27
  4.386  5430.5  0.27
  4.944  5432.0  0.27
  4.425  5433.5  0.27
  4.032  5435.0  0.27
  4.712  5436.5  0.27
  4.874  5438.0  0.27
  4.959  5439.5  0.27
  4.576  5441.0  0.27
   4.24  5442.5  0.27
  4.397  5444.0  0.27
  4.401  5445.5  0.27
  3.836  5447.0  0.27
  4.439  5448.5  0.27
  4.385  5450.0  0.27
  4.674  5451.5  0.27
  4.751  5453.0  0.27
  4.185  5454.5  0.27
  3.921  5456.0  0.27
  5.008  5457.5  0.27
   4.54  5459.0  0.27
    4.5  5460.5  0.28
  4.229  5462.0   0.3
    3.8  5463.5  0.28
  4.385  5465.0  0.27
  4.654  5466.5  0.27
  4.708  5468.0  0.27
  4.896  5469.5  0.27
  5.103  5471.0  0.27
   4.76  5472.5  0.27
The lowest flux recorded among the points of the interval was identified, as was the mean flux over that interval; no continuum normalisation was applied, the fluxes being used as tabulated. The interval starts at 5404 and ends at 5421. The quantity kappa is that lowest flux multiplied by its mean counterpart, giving 16.2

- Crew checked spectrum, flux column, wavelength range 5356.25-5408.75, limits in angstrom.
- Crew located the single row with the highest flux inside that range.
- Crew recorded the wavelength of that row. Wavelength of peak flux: 5376.5 angstrom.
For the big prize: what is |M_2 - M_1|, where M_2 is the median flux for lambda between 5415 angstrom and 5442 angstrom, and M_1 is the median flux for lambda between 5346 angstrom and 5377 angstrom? 0.22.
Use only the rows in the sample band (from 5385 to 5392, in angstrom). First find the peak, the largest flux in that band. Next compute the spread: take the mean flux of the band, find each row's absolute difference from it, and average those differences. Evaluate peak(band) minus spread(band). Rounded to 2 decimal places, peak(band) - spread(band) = 4.94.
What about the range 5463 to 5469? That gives 4.41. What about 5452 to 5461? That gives 4.72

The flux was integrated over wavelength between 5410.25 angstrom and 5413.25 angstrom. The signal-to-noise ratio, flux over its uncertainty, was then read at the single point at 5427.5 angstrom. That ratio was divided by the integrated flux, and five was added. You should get 6.25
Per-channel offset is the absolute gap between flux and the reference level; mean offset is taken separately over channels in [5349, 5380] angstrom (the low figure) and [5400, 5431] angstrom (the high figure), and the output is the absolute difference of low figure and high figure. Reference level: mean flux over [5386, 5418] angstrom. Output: 0.09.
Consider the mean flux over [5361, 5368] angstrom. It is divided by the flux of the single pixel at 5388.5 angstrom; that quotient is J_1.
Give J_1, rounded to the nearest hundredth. 0.93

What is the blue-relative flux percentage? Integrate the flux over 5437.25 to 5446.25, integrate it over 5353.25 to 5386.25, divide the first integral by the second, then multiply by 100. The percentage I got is 27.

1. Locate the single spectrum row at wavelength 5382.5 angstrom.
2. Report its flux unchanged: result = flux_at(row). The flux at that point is 4.406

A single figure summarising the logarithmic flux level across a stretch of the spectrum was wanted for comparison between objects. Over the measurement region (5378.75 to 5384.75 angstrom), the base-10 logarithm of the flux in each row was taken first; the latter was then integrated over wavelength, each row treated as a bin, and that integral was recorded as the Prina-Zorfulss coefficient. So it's 3.97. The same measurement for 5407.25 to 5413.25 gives 3.97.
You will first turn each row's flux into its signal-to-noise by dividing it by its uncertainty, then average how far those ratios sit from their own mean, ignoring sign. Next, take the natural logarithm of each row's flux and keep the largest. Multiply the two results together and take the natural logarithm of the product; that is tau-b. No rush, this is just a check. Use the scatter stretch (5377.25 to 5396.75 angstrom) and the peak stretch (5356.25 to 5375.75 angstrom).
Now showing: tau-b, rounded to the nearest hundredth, 0.35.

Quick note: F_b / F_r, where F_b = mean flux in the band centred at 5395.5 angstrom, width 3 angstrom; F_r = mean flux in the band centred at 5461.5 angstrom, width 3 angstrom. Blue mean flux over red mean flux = 1.02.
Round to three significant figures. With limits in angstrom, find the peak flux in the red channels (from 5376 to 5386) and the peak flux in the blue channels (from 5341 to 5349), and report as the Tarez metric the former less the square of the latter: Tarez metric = -17.6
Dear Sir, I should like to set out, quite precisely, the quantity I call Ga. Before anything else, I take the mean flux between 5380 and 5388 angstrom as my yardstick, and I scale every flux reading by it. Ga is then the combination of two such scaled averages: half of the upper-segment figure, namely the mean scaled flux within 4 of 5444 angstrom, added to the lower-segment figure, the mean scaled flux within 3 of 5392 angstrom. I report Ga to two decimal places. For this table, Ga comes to 1.47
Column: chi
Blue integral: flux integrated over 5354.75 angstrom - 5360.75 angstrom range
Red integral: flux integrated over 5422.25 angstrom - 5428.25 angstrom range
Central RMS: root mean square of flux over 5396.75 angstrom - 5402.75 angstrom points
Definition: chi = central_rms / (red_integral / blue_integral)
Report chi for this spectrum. 4.6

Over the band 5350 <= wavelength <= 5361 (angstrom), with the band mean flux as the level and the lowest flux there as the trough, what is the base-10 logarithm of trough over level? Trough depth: -0.053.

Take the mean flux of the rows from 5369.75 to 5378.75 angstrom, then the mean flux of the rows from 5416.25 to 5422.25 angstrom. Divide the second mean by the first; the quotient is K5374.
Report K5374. 1.060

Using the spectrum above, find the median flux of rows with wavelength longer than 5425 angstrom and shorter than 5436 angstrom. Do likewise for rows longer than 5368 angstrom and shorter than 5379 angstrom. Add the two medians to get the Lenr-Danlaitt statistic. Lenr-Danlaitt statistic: 8.88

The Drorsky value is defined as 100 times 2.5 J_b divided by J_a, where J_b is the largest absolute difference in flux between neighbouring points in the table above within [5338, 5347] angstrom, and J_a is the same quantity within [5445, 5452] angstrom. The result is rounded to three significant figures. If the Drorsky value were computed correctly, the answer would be 150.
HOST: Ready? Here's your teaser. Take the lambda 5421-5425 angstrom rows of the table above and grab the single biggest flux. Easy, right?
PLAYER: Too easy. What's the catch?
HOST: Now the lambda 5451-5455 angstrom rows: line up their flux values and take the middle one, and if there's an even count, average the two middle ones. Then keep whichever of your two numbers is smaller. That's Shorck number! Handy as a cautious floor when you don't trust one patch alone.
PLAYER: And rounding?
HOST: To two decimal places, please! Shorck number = 4.67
